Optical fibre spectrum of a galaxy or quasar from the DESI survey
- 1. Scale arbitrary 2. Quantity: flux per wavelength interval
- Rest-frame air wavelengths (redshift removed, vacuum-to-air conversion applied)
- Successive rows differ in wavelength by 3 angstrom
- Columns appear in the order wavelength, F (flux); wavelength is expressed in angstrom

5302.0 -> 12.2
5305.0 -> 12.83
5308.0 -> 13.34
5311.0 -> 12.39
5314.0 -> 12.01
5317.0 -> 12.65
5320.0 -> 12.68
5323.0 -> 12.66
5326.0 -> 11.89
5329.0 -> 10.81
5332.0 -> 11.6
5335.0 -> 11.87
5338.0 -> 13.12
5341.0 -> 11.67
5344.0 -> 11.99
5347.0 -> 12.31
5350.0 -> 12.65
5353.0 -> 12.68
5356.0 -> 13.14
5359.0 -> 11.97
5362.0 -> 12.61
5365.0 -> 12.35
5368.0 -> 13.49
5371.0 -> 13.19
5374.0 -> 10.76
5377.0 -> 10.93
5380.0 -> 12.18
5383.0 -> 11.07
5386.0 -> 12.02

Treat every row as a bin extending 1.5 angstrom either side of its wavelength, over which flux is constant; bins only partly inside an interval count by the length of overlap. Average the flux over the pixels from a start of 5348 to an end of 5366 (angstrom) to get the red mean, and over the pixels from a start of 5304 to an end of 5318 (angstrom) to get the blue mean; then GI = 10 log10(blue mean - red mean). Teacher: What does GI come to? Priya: -11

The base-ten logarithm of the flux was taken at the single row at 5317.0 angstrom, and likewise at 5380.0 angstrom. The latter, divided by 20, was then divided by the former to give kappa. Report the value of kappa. 0.0493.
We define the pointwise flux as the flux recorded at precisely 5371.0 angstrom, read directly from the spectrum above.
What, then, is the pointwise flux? 13.19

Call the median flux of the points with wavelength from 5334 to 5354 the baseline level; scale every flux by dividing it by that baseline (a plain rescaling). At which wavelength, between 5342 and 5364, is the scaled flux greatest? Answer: 5356.0 angstrom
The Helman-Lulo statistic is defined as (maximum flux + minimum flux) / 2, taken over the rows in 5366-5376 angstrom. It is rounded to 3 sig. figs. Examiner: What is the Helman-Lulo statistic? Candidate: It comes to 12.1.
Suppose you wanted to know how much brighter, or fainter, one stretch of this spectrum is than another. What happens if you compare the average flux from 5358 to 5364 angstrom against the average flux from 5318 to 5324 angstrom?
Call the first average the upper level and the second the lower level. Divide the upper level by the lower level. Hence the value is 0.97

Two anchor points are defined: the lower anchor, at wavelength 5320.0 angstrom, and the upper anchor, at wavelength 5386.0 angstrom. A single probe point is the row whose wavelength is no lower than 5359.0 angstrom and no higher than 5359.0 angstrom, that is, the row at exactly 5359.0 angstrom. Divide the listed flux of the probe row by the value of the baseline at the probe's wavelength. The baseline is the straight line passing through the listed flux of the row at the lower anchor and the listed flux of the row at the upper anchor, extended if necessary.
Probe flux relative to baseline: 0.974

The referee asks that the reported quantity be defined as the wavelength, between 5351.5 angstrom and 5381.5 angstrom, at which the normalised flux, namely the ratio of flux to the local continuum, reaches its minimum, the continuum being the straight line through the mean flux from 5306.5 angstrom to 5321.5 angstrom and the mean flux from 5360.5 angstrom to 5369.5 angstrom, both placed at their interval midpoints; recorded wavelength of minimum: 5374.0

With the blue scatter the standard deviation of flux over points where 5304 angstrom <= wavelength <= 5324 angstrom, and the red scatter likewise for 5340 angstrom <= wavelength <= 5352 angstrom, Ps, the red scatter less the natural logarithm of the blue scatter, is 1.3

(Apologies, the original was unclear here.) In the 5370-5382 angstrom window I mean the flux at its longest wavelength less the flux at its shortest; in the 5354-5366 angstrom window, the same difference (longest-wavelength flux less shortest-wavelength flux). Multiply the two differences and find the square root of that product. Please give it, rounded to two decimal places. 0.89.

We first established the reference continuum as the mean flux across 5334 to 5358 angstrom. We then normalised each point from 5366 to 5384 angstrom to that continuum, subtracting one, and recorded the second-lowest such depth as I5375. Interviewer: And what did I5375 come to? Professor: -0.12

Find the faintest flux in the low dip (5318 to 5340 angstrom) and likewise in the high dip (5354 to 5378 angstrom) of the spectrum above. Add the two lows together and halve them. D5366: 10.8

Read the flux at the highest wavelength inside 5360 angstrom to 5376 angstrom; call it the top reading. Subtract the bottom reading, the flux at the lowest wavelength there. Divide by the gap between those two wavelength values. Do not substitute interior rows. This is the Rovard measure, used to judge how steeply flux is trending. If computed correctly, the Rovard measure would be -0.15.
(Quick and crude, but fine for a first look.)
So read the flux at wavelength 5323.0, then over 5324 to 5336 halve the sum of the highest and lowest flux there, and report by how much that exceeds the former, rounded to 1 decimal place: -1.3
